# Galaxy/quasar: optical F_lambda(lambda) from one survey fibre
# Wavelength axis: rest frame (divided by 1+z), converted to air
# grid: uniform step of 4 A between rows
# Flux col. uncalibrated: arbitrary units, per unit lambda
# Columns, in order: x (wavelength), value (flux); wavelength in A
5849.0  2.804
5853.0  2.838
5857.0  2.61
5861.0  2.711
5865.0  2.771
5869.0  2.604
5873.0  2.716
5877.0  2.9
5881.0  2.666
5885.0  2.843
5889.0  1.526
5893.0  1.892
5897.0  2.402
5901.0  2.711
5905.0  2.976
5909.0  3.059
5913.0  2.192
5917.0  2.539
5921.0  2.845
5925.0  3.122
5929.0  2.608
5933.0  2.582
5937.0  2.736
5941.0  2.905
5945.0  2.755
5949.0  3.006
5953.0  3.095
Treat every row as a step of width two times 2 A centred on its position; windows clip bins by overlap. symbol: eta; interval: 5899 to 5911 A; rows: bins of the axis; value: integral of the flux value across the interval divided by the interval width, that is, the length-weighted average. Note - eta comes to 2.92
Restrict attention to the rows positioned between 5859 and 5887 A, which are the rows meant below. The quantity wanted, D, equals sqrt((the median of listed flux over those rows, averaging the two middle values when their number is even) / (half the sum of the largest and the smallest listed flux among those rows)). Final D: 0.993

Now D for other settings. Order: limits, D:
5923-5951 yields 0.983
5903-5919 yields 1.025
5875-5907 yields 1.093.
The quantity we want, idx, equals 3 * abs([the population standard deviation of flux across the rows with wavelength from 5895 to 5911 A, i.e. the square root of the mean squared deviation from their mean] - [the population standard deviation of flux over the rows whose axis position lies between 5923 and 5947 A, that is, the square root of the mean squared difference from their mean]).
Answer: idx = 0.2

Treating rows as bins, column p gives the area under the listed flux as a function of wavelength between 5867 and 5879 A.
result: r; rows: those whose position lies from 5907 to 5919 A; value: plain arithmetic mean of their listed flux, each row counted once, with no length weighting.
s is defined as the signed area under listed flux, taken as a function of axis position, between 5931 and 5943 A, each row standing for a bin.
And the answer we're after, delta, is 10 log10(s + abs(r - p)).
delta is 18.0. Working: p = 32.9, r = 2.60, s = 32.9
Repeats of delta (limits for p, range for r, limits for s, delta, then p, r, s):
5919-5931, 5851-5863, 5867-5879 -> 18.1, 34.3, 2.72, 32.9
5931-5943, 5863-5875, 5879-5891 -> 17.7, 32.9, 2.70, 28.1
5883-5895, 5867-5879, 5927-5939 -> 17.3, 25.0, 2.74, 31.7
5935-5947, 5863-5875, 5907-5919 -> 17.9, 33.6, 2.70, 31.2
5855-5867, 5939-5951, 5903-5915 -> 18.0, 32.4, 2.89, 32.9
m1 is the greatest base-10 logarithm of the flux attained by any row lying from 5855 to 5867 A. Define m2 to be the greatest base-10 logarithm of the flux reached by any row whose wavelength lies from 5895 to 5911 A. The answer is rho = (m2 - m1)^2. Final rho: 0.0018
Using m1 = 0.443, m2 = 0.486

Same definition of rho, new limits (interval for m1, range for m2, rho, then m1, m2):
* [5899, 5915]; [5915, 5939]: 0.0001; 0.486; 0.494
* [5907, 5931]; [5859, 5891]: 0.0010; 0.494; 0.462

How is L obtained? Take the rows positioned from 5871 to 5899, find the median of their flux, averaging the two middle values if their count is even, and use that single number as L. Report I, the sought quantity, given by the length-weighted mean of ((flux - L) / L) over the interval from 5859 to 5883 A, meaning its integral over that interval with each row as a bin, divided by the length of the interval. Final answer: 0.023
